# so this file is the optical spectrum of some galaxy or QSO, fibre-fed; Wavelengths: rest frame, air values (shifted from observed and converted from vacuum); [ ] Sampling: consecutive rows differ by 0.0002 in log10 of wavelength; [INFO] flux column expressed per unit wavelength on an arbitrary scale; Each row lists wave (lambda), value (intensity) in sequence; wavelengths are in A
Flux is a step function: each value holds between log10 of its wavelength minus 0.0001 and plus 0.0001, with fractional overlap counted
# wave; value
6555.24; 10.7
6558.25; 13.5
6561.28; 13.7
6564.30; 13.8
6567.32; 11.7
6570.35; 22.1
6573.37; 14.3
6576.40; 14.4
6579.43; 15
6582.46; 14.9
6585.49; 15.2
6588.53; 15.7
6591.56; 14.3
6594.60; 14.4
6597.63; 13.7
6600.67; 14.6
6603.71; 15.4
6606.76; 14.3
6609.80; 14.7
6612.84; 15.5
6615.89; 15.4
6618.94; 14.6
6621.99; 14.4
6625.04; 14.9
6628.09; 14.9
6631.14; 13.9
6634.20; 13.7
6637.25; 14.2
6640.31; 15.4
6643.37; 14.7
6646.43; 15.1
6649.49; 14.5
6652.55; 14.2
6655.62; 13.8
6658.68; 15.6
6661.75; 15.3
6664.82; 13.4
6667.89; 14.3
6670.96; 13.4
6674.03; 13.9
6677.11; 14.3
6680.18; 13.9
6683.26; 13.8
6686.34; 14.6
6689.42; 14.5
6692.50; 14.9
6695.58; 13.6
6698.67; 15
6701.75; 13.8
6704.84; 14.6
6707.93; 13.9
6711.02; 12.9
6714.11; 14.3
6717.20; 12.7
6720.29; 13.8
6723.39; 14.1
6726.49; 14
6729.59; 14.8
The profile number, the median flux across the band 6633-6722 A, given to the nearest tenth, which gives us 14.2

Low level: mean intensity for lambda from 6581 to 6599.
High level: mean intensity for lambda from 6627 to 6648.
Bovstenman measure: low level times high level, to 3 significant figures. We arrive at 214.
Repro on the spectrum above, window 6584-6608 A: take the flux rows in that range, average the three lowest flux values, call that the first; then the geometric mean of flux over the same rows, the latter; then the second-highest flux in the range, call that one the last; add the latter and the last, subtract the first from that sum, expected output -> 16.0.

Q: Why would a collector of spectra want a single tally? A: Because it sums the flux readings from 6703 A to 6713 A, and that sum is 41.4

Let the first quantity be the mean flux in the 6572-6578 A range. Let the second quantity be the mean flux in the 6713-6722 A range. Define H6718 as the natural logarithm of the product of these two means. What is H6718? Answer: 5.27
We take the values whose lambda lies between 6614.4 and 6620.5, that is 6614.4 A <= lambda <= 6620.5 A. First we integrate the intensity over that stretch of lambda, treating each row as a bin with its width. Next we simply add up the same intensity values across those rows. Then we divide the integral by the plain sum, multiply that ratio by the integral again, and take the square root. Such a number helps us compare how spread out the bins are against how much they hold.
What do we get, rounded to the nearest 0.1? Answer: 16.7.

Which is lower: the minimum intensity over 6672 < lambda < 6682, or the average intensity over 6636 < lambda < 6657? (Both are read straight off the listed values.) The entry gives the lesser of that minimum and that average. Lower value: 13.9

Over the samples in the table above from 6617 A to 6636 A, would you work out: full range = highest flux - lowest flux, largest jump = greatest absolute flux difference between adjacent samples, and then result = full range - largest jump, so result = 0.20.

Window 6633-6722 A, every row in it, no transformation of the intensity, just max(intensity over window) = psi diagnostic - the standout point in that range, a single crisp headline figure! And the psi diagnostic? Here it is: 15.6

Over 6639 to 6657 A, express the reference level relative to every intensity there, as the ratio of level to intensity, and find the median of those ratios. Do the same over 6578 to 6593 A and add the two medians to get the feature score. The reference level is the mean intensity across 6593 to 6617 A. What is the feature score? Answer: 1.99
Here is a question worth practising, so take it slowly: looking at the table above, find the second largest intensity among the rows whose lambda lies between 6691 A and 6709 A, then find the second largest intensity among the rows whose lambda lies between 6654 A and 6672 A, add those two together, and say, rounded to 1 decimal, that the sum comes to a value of 30.2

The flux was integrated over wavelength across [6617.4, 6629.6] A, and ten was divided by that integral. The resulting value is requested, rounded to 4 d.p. 0.0558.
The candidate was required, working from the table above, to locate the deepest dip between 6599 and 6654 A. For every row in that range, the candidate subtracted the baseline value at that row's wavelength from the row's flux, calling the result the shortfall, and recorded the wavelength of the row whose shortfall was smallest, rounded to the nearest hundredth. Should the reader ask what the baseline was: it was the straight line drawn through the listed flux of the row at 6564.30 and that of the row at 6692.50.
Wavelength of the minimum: 6634.20 A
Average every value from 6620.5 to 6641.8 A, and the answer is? 14.5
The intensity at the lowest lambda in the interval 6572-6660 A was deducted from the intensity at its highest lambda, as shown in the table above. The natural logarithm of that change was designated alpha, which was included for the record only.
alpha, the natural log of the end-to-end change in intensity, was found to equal 0.26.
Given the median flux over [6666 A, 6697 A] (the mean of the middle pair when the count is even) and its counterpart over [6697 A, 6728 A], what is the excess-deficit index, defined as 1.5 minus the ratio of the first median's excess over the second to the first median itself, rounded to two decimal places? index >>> 1.49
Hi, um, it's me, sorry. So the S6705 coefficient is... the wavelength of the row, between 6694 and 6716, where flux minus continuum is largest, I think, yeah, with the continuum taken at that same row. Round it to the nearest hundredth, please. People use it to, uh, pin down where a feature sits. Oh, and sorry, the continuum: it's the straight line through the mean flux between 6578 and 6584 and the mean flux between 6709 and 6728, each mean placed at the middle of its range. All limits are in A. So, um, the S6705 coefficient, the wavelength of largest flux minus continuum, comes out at 6698.67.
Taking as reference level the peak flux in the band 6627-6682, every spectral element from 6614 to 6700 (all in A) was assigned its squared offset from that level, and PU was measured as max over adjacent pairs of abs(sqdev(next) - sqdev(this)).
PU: 5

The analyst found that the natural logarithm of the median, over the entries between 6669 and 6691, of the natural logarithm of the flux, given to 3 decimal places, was 0.968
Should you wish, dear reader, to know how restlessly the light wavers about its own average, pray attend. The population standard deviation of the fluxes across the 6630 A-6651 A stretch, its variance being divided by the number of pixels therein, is 0.57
